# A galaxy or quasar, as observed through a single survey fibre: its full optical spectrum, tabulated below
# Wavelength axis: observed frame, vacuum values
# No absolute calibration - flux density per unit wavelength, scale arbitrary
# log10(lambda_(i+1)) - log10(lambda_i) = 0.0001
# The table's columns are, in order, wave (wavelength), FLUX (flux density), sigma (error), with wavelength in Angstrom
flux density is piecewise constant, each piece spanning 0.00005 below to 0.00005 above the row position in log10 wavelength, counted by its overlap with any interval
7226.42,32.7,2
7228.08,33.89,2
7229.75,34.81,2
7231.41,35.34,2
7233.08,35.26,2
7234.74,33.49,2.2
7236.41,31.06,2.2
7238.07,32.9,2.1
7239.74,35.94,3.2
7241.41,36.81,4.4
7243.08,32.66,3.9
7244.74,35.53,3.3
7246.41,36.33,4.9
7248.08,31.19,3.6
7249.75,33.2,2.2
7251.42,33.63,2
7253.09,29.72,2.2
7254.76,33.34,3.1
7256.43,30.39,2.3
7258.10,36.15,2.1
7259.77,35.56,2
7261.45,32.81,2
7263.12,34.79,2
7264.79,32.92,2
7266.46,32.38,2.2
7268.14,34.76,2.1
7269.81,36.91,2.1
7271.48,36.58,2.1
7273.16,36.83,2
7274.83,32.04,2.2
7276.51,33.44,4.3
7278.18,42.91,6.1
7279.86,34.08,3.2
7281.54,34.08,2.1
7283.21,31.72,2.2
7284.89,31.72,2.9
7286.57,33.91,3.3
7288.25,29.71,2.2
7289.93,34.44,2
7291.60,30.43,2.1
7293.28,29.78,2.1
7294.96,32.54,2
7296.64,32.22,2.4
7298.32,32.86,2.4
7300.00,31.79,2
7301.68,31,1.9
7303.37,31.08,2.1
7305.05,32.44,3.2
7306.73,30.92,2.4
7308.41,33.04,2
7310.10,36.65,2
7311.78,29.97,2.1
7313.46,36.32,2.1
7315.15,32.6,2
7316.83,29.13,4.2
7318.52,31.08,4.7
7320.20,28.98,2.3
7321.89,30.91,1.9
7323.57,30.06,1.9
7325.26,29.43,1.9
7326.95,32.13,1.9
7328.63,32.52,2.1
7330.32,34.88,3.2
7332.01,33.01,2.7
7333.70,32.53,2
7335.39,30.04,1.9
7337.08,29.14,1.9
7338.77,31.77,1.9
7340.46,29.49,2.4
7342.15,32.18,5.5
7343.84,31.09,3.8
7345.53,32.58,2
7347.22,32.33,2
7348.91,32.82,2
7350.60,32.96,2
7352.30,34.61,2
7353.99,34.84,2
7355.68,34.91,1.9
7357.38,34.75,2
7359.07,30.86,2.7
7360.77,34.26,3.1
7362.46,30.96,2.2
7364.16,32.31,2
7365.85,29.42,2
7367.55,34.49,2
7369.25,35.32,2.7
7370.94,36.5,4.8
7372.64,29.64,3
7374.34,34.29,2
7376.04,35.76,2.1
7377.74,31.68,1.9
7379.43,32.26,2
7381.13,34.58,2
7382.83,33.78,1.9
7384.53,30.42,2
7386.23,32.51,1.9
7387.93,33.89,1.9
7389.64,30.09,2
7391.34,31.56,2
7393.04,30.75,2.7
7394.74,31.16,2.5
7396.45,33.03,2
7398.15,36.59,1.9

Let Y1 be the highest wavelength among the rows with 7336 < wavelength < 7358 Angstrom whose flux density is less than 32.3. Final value 7343.84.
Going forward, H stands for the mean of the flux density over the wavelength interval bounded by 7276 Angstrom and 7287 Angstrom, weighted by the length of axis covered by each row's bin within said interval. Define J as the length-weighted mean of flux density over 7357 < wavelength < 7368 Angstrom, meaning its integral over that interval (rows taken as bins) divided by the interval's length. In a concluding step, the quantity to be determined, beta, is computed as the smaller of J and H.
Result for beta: 32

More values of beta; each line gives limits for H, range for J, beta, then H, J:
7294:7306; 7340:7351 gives 32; 32.0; 32.0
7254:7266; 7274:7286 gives 34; 33.7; 34.3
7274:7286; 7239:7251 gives 34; 34.3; 34.5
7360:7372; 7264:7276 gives 33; 33.3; 34.6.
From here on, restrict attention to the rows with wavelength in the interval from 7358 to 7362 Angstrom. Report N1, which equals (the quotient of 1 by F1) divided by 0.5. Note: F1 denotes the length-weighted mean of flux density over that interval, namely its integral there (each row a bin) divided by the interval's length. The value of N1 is 0.0614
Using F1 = 32.6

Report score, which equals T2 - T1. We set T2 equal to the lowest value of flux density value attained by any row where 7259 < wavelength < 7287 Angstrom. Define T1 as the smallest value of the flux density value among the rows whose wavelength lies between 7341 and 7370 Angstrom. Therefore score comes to 2.30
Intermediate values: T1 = 29.42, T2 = 31.72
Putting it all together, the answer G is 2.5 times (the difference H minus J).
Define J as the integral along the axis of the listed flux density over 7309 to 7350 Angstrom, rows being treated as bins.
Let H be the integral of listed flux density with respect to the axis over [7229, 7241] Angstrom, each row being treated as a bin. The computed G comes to -2228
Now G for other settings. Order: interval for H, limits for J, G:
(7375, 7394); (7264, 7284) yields -202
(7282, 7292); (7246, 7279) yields -2023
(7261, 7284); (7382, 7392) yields 1199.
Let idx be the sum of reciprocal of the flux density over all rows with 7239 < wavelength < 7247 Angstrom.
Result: 0.141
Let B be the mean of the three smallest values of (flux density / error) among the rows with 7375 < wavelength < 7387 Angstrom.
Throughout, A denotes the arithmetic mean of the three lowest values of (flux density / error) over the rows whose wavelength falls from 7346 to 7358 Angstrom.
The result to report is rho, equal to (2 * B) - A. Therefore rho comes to 15.7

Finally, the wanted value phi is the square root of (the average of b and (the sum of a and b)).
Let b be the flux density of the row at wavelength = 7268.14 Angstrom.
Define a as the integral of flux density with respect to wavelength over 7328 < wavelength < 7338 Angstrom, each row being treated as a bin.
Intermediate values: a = 320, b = 34.76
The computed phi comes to 14.0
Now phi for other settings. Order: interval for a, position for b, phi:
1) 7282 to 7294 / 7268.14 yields 15.0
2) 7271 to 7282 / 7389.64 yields 15.1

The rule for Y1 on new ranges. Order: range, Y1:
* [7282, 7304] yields 7303.37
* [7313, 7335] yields 7326.95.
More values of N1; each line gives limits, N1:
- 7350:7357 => 0.0582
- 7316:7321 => 0.0673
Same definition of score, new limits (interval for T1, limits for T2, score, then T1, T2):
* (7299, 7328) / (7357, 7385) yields 0.44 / 28.98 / 29.42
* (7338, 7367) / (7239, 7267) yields 0.30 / 29.42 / 29.72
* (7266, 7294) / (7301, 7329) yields -0.73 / 29.71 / 28.98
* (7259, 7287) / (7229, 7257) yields -2.00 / 31.72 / 29.72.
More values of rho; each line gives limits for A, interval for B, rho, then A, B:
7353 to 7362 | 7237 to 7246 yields 5.1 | 13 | 9.2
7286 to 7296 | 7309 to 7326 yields 4.8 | 13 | 8.7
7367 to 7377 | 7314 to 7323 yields 7.2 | 10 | 8.7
